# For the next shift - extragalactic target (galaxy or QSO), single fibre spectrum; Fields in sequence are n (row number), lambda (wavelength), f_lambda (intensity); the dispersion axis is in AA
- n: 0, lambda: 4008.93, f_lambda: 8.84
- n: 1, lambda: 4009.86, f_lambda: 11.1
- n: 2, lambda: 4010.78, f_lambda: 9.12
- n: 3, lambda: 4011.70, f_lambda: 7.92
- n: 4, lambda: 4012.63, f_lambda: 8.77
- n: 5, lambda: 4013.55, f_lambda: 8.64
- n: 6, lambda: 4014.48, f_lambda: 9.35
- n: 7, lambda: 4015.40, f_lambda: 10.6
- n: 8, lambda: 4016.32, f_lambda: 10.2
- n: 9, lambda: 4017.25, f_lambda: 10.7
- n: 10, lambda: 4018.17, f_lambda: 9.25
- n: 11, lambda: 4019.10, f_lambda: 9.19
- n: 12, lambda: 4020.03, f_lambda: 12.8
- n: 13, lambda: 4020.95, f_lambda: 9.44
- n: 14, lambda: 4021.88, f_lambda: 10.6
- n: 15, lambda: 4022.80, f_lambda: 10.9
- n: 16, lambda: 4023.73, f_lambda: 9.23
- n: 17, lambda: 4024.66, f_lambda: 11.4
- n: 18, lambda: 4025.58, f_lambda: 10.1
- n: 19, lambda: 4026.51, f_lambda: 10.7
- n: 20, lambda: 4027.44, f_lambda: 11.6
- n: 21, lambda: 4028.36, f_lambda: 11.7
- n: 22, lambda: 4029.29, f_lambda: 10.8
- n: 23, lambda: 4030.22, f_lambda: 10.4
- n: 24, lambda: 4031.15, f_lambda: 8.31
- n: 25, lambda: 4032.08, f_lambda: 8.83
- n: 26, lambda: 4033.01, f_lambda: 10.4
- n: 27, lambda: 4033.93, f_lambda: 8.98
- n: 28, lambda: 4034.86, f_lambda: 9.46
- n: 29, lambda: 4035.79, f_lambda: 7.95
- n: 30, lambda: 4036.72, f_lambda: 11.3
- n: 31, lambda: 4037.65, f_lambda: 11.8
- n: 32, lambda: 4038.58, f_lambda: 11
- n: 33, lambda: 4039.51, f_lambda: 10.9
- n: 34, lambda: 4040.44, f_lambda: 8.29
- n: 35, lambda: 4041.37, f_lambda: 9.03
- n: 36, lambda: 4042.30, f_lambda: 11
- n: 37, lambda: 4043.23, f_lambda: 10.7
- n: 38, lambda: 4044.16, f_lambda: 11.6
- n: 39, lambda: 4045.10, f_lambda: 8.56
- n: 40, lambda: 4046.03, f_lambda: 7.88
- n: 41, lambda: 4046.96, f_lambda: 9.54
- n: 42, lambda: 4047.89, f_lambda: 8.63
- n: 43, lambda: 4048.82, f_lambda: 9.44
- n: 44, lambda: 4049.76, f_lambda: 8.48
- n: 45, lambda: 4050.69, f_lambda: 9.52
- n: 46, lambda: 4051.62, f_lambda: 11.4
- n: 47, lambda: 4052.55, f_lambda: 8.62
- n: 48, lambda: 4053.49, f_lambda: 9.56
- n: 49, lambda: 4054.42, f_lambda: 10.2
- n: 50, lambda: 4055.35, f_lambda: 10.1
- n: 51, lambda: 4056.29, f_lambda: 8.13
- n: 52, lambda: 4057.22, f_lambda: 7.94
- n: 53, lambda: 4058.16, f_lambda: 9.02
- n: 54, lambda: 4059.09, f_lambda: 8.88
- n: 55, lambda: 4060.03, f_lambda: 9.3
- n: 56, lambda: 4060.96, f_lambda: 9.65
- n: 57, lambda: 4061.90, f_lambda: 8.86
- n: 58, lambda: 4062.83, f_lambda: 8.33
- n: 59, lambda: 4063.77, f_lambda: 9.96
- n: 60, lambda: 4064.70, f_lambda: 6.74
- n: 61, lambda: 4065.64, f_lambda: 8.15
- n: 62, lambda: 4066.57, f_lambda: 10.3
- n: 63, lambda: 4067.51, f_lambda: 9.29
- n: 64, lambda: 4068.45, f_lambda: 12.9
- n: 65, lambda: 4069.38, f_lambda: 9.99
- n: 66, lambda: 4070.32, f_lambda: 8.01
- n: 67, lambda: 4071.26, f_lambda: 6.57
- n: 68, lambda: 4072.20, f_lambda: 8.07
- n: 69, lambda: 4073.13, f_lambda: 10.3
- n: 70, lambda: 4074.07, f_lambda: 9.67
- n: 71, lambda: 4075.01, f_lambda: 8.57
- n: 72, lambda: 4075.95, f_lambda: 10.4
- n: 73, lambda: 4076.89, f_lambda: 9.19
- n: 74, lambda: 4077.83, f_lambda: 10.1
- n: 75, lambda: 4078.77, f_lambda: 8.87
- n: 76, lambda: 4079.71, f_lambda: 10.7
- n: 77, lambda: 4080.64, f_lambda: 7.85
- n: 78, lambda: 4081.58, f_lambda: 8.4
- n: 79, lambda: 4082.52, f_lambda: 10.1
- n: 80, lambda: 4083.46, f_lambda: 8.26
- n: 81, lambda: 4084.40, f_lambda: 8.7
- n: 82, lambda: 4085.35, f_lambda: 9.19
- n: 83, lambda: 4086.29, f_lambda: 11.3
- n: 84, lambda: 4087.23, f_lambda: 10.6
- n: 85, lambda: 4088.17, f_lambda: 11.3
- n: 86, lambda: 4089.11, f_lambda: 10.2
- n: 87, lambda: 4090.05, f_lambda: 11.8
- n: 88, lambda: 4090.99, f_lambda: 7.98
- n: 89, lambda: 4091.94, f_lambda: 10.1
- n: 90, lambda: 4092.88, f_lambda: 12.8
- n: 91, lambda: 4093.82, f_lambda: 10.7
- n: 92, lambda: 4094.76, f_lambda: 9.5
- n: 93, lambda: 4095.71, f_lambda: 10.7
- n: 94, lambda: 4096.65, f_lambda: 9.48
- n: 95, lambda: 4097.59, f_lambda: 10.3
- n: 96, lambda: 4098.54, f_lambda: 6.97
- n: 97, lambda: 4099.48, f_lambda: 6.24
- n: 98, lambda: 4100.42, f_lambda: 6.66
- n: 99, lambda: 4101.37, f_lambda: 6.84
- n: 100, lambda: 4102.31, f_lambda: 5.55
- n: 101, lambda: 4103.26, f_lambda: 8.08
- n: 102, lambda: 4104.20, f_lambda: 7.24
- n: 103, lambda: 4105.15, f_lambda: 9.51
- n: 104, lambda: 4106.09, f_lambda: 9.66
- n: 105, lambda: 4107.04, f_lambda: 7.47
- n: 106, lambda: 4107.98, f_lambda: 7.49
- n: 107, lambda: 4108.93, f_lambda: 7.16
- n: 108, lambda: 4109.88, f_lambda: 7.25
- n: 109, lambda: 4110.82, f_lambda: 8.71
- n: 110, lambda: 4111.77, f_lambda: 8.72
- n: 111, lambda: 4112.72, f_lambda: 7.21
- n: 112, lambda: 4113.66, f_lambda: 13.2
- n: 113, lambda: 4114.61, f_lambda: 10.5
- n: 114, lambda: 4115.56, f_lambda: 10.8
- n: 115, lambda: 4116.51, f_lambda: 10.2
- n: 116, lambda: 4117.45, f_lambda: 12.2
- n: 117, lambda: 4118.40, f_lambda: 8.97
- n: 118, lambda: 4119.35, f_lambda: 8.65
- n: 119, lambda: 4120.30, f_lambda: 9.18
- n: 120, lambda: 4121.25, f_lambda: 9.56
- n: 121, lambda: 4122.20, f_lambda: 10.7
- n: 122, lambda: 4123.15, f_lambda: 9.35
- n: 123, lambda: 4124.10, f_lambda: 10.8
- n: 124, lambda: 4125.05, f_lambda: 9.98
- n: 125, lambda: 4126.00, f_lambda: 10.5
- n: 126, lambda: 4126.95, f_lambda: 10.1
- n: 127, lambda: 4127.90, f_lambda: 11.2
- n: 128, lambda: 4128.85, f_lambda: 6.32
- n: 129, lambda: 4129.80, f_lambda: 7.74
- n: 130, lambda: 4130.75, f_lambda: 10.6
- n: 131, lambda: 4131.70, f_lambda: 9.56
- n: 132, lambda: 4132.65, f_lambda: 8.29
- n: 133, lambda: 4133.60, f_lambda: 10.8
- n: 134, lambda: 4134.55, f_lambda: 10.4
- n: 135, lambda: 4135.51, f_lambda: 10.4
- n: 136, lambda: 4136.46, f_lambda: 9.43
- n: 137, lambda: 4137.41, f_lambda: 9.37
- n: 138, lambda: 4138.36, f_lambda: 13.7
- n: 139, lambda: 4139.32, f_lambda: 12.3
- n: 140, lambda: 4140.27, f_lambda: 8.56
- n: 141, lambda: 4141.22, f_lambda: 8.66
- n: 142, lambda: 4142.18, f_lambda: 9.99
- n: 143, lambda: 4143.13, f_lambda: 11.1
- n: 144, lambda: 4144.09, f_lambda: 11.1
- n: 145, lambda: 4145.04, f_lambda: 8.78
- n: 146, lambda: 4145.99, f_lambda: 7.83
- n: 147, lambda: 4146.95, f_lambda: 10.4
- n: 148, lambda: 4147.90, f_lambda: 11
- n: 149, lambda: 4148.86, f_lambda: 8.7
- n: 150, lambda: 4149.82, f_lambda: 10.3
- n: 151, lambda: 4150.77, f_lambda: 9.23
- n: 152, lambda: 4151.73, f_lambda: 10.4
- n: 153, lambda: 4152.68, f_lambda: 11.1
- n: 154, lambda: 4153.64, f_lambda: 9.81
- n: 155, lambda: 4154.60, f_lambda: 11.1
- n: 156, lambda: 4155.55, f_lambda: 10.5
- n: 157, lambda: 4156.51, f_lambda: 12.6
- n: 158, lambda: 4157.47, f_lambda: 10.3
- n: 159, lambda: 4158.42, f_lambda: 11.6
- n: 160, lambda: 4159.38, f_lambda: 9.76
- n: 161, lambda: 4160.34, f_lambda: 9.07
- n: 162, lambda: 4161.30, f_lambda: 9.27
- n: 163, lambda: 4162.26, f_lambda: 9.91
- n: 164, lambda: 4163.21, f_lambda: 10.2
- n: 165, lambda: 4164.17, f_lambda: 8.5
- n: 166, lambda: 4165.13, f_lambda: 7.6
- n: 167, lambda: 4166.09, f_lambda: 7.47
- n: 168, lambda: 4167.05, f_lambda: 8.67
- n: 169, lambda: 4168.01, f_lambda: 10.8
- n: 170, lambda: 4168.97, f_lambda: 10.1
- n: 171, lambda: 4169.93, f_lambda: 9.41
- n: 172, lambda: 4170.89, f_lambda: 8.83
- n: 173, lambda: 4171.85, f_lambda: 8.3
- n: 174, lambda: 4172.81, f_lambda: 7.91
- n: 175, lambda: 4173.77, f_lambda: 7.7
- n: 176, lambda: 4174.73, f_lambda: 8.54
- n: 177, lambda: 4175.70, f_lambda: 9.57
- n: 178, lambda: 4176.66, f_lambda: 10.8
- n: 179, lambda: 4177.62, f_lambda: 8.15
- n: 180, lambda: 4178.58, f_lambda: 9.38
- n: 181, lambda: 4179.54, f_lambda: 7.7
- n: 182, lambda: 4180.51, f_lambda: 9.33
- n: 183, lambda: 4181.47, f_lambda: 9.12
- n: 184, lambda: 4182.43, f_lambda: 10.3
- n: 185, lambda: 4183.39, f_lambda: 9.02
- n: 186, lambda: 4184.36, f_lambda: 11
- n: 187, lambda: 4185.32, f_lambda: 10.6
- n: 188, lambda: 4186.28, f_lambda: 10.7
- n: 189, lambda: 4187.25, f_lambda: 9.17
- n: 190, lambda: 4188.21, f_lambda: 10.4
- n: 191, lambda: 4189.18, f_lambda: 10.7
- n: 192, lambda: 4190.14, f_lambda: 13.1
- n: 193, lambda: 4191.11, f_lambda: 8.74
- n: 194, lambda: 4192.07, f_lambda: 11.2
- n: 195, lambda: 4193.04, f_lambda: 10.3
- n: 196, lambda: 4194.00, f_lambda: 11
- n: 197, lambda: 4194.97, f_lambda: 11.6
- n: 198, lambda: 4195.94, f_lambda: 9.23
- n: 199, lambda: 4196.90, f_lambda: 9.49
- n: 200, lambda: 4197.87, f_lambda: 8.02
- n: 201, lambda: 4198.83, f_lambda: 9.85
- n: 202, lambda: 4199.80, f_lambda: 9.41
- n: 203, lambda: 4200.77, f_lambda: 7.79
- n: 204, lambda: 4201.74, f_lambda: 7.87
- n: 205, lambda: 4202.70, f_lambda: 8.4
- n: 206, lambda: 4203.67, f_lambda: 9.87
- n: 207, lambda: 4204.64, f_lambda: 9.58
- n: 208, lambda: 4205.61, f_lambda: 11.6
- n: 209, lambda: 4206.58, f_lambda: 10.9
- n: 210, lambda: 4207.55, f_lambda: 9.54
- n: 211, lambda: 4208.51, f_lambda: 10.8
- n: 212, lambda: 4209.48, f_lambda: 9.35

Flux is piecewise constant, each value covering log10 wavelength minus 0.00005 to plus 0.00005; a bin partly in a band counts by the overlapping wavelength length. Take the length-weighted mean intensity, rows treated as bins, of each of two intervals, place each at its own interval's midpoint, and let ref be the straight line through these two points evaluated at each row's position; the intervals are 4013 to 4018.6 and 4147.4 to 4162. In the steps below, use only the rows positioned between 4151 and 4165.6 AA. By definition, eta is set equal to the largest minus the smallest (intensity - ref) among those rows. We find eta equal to 5.0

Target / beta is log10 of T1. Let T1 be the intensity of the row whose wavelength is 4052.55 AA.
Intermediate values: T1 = 8.62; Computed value 0.94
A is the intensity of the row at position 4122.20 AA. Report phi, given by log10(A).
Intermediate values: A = 10.7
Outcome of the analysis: 1.03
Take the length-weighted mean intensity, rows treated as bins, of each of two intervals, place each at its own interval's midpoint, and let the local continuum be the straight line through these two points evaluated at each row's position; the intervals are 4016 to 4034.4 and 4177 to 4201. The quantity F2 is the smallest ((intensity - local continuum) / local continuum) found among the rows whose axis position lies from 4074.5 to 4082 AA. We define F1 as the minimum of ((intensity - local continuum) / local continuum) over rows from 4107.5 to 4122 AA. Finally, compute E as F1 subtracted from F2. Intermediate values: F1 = -0.29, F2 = -0.22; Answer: 0.06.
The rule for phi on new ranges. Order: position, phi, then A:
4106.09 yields 0.98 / 9.66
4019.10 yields 0.96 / 9.19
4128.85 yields 0.80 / 6.32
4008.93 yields 0.95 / 8.84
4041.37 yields 0.96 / 9.03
